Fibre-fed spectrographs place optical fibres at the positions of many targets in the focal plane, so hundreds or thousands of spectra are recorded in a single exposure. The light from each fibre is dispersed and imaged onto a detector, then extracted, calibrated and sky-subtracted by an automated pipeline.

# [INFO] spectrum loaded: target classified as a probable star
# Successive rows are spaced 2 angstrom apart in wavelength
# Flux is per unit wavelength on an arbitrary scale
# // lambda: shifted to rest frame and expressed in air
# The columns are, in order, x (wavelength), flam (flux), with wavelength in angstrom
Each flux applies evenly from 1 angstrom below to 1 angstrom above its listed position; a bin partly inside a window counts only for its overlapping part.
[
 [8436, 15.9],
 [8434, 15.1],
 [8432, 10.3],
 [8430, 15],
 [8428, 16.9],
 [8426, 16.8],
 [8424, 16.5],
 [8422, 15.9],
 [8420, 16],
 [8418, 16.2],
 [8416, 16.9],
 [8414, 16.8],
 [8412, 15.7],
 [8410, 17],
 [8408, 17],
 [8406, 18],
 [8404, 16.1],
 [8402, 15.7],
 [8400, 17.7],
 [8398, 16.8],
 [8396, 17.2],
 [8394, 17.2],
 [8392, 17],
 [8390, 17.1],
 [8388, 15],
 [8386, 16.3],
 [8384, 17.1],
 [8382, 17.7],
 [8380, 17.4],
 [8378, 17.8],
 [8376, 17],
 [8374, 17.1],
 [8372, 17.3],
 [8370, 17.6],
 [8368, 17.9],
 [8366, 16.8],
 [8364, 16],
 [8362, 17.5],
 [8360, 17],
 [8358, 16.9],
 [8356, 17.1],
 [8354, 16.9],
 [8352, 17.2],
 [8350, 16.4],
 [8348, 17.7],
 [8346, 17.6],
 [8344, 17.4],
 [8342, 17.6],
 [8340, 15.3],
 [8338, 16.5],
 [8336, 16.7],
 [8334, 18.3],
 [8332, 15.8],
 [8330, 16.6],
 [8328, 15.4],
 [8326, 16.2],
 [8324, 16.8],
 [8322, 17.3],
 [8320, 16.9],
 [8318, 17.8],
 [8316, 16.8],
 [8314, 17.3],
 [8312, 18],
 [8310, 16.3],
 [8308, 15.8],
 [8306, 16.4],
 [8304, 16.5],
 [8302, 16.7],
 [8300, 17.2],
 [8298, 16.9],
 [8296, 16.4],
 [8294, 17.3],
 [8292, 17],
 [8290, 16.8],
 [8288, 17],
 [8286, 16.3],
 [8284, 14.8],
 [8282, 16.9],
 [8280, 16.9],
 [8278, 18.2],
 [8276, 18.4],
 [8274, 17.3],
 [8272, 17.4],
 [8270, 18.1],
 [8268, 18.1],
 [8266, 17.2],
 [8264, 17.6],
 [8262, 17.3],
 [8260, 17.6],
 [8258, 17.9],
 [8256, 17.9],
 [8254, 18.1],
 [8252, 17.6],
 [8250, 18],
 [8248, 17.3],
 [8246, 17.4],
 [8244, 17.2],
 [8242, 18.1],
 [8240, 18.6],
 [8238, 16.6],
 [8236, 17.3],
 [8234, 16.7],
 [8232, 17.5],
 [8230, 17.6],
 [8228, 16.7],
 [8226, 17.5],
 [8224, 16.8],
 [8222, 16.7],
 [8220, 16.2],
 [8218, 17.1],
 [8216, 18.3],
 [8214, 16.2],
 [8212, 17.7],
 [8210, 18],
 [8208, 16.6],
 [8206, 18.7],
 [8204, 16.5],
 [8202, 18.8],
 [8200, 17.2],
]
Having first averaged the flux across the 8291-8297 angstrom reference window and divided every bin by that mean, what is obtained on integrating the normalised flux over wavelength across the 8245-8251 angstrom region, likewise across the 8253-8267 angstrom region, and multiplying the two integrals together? 91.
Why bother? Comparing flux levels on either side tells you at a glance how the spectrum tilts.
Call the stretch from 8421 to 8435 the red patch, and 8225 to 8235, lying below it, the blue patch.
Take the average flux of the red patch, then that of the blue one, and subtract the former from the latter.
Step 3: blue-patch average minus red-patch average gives 2.0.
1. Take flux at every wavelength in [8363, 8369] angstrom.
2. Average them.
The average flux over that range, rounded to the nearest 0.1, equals 16.9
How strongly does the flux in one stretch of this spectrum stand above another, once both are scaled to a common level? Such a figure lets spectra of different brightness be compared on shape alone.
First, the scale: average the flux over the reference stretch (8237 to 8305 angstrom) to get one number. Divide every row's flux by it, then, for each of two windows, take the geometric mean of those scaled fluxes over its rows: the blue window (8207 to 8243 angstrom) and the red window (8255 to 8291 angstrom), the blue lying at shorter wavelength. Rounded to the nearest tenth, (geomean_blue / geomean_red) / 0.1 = 10.0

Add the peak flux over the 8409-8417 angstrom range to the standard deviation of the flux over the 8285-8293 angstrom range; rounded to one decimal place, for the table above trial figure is 17.3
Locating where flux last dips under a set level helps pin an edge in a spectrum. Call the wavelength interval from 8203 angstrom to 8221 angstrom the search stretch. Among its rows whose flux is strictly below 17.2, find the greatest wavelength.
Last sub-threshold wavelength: 8220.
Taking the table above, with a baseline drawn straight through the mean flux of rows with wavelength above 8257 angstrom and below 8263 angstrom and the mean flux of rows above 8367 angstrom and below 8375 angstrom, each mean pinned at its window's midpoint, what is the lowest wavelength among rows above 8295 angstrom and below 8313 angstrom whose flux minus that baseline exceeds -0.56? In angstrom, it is 8300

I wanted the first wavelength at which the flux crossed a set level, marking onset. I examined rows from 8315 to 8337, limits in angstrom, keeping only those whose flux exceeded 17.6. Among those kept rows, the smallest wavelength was 8318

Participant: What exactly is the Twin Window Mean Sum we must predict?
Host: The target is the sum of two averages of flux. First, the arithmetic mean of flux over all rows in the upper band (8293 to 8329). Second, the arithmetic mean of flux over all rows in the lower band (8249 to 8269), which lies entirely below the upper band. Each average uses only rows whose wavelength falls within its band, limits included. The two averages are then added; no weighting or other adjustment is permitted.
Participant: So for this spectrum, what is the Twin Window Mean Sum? 34.51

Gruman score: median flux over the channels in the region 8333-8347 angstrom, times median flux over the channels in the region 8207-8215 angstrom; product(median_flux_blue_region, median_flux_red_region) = 298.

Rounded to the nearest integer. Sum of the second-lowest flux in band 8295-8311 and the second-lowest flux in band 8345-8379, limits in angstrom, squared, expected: 1069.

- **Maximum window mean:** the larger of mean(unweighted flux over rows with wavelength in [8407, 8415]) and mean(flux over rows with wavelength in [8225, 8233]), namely 17.3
